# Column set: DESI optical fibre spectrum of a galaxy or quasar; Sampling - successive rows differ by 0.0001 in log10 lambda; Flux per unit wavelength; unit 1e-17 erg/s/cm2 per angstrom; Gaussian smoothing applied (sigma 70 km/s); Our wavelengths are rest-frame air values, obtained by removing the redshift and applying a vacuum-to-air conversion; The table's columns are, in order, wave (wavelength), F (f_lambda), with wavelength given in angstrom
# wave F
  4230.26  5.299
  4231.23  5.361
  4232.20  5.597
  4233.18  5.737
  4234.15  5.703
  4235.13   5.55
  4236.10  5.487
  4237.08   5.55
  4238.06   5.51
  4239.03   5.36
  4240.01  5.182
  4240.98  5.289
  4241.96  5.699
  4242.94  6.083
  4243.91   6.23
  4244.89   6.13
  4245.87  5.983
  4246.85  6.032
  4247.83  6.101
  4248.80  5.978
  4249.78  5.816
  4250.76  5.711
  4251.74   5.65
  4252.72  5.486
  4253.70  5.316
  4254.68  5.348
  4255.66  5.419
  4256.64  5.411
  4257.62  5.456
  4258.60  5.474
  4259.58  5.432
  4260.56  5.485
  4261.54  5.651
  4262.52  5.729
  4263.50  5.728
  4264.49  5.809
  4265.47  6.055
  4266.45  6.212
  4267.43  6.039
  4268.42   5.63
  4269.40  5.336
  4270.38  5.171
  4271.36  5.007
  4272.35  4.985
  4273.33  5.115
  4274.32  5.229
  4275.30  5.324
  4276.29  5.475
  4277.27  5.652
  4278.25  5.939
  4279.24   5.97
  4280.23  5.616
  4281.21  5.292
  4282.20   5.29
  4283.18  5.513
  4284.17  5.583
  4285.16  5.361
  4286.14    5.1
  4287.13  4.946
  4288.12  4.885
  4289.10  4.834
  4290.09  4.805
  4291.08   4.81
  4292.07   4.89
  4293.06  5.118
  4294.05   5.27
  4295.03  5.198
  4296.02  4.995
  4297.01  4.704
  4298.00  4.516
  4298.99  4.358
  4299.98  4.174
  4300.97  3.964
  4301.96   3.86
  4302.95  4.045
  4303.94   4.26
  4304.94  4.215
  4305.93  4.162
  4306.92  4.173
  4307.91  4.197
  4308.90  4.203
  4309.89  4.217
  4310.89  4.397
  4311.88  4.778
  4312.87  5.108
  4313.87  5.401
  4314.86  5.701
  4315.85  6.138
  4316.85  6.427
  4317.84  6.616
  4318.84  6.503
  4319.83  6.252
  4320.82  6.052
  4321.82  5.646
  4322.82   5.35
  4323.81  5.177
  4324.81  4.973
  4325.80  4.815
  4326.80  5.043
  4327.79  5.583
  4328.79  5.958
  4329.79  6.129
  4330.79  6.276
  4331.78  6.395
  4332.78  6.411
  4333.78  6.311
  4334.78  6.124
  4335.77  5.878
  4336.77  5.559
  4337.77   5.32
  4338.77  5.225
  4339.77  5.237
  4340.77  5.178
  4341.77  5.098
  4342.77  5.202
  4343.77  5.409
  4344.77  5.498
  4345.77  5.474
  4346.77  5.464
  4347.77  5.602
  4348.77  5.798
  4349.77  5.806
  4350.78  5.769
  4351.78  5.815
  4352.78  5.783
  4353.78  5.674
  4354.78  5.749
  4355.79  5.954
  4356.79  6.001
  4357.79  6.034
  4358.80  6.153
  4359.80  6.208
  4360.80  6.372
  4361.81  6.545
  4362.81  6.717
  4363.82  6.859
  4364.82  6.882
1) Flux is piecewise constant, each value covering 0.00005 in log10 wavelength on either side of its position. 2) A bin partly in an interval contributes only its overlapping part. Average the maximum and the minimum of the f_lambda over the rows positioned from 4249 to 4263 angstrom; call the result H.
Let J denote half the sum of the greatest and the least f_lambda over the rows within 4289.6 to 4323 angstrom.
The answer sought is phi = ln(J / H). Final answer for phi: -0.06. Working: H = 5.57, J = 5.2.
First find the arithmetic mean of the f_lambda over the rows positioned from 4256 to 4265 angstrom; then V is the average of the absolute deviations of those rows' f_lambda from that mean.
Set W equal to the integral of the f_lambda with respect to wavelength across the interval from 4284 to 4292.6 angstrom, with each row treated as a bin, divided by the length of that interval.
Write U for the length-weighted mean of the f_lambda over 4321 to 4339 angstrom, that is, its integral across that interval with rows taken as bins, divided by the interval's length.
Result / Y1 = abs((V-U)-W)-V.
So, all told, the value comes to 10.4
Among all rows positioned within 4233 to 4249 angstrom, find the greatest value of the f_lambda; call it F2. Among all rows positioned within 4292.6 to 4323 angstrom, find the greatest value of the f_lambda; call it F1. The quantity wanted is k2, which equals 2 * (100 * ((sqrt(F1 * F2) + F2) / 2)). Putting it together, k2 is 1265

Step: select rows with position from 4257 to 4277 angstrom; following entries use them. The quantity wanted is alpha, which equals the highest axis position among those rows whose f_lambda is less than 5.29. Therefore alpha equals 4274.32 angstrom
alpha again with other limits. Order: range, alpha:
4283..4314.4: 4312.87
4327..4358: 4342.77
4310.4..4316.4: 4312.87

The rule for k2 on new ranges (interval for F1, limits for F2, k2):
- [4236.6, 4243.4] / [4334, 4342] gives 1223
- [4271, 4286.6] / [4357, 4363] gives 1305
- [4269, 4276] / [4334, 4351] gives 1184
